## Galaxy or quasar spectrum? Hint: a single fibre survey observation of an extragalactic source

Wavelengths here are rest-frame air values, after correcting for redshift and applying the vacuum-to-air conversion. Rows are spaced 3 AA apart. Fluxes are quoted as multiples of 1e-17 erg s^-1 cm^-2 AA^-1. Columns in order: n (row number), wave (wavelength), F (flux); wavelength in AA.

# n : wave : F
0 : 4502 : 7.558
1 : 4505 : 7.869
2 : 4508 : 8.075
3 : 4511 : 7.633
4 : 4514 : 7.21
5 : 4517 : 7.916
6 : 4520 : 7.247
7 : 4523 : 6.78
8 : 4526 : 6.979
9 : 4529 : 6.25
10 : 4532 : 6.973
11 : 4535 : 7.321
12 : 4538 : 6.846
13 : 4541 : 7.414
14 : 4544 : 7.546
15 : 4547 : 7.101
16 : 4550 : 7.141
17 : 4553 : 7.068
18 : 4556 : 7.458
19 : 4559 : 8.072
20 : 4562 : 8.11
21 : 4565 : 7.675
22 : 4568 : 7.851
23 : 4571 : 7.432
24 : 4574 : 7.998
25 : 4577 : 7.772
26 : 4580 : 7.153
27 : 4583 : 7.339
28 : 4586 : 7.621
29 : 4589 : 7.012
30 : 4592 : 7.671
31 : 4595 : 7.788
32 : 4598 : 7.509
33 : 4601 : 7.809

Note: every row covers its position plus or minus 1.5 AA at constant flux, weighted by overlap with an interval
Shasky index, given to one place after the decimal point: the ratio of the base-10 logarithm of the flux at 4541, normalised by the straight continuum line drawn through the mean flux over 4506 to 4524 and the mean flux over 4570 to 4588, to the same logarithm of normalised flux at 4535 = 0.5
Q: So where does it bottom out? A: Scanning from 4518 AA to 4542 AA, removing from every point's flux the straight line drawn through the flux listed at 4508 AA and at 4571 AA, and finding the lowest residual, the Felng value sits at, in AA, 4529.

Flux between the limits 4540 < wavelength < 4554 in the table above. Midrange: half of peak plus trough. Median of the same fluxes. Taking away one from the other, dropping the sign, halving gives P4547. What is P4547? 0.083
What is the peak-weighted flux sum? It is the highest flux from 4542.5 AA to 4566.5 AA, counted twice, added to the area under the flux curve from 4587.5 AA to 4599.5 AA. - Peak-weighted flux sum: 106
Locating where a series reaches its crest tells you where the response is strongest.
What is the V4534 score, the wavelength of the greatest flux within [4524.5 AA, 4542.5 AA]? 4541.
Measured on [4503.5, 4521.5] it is 4508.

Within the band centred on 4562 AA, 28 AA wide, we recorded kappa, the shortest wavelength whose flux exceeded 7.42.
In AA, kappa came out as 4556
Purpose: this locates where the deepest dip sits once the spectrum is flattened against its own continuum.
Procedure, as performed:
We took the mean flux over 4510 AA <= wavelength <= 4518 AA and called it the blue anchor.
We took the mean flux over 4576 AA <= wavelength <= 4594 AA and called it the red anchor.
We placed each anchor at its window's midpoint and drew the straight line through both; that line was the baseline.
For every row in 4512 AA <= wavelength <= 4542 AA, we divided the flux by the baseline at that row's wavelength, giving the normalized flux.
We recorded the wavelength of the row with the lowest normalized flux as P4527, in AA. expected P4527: 4529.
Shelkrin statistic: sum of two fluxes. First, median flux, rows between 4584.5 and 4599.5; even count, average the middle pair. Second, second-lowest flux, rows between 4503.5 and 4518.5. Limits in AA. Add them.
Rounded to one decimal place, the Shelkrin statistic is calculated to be 15.3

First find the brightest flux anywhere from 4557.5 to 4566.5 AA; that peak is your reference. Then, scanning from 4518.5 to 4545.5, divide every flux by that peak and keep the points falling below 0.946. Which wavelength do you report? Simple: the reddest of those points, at 4544 AA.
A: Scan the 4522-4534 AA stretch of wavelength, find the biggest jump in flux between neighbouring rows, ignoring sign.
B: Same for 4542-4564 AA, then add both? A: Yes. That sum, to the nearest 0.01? 1.34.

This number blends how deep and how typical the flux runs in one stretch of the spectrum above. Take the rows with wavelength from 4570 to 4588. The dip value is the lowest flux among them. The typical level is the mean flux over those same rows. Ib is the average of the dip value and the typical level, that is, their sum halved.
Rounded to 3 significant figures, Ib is 7.35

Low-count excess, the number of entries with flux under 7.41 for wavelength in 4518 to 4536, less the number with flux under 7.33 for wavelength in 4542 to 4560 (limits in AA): 3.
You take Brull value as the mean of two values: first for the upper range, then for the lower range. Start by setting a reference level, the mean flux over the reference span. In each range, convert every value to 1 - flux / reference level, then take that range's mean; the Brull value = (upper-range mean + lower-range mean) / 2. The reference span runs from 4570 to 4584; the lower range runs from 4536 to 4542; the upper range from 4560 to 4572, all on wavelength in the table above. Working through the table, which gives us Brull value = 0.012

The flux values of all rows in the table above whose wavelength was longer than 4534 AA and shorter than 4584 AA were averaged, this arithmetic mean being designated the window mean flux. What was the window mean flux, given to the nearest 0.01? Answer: 7.49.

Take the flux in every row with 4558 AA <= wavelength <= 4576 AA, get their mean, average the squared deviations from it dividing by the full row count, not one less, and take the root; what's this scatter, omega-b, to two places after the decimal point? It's 0.24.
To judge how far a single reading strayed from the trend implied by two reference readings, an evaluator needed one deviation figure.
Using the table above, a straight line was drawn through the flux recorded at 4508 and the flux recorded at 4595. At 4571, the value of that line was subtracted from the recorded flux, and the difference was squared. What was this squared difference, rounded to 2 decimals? 0.19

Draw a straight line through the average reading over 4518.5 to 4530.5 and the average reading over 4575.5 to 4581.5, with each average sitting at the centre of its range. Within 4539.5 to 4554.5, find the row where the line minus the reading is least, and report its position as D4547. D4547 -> 4544 AA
